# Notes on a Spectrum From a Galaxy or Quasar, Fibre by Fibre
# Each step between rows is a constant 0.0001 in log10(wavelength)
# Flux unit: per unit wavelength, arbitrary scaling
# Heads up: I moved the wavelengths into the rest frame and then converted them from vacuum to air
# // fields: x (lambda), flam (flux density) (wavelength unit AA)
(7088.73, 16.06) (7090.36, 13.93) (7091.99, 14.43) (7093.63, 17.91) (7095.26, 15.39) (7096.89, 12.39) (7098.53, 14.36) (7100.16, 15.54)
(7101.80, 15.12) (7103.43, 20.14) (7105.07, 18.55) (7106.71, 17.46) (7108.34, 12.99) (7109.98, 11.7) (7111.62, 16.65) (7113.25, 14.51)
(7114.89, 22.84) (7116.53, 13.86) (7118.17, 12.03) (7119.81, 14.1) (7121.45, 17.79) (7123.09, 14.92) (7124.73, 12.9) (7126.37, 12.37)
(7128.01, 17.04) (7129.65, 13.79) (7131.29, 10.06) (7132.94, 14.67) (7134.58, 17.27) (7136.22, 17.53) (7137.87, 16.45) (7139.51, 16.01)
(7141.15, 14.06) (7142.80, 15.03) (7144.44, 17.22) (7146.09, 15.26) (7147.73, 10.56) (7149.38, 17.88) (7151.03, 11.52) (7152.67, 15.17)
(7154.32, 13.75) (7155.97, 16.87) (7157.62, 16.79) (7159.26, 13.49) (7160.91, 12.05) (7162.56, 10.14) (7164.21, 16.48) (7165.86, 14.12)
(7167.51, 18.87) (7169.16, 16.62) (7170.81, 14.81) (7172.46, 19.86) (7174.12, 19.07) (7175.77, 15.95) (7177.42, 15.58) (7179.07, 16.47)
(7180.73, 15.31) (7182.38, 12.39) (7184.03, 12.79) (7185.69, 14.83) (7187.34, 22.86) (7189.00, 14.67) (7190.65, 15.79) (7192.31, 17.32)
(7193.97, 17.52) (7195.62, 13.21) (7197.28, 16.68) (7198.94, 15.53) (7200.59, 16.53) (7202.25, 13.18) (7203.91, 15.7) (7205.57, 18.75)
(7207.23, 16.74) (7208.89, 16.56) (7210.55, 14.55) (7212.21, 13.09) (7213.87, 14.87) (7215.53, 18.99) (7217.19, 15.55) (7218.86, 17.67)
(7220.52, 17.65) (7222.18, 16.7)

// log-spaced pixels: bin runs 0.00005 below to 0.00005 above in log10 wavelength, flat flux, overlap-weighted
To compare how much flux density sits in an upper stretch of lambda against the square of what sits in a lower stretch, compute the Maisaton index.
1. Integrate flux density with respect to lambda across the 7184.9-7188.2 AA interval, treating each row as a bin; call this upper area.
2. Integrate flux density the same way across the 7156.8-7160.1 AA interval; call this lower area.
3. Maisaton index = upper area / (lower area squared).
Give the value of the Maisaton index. 0.025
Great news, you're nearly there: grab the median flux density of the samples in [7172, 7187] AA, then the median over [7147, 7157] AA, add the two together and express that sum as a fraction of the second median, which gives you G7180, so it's 2.08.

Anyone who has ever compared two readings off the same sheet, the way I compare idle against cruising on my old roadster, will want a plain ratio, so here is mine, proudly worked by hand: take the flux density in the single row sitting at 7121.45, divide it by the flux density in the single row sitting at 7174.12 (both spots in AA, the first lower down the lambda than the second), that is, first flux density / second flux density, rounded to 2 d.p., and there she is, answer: 0.93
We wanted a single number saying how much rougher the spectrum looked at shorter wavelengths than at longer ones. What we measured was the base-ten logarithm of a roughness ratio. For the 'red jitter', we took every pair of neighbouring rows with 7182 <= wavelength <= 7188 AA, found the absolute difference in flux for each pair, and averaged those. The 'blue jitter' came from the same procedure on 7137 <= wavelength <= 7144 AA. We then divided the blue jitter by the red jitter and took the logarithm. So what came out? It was -0.49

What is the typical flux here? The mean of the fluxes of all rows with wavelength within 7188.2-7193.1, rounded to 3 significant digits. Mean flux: 15.9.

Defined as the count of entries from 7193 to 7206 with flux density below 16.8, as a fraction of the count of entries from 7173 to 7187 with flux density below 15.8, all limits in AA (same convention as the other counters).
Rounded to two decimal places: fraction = 1.20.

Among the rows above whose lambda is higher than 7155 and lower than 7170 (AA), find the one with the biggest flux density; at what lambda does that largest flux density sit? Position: 7167.51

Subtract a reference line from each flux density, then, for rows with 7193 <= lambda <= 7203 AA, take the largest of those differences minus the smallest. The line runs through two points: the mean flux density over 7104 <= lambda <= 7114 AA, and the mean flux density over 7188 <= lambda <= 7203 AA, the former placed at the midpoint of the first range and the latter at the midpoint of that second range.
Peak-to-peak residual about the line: 4.4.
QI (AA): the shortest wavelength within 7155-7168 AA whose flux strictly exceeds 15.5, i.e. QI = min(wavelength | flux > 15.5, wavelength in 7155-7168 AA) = 7155.97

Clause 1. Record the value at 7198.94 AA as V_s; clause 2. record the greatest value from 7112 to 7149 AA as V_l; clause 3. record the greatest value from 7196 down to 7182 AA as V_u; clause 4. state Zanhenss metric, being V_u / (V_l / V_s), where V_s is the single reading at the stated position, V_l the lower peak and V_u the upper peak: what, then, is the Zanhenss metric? 15.5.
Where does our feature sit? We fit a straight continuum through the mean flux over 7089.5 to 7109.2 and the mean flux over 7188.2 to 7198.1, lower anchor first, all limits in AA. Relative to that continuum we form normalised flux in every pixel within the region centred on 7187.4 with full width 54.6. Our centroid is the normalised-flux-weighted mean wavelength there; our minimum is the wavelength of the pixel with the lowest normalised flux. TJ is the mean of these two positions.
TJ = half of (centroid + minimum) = 7175.0 AA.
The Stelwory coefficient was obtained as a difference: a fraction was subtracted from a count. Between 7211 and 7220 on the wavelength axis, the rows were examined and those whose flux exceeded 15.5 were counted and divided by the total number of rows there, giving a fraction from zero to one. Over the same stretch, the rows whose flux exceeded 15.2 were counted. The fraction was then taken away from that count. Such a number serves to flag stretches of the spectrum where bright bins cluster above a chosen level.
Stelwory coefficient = 2.4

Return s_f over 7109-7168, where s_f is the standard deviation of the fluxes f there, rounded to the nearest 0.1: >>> 2.7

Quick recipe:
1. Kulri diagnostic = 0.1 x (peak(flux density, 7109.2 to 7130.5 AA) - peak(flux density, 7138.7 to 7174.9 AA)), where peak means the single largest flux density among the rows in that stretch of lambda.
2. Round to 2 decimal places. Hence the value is 0.30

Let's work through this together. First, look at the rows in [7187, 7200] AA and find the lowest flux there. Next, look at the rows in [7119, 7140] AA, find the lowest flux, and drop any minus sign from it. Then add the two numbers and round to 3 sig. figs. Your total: 23.3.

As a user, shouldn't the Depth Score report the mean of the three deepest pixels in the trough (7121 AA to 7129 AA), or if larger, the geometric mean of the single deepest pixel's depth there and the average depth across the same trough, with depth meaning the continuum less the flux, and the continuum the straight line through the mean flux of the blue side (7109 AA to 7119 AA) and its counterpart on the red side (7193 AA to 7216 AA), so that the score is 1.9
